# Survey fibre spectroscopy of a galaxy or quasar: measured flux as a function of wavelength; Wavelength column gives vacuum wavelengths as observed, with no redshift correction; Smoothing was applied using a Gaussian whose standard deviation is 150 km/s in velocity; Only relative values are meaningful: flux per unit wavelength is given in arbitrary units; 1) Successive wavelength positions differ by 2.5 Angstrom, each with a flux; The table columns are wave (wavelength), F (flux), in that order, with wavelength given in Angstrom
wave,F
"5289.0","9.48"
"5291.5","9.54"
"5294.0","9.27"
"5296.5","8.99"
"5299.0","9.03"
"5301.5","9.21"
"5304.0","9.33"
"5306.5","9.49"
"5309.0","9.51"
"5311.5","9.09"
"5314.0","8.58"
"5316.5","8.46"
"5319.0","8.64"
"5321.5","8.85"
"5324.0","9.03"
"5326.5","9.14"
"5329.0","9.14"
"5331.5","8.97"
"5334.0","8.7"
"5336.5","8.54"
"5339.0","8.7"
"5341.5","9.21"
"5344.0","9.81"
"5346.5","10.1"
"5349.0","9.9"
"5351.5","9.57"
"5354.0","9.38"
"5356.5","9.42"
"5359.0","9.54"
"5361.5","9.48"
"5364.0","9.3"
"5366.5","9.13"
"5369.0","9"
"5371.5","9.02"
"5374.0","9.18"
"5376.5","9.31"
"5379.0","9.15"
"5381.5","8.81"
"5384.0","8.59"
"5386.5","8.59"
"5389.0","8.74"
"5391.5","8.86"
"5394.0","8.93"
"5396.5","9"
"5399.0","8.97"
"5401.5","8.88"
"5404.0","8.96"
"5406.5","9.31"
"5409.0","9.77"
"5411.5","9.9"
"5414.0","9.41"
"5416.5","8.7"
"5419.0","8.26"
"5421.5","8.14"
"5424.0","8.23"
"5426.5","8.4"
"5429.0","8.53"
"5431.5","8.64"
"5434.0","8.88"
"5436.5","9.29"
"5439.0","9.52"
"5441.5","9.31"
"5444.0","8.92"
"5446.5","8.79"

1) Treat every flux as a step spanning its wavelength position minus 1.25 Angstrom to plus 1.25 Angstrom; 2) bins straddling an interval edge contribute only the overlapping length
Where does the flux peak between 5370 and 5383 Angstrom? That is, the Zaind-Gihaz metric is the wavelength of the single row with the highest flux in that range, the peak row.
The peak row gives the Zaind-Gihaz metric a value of 5376.5 Angstrom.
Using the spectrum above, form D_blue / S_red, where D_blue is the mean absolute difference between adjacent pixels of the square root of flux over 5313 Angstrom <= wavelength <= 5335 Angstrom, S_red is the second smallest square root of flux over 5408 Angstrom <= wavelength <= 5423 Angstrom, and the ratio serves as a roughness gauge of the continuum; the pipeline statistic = 0.0091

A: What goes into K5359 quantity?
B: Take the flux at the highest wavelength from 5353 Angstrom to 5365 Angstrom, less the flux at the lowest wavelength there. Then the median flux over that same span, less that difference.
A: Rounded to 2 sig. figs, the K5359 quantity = 9.5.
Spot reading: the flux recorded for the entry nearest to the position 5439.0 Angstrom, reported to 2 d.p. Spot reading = 9.52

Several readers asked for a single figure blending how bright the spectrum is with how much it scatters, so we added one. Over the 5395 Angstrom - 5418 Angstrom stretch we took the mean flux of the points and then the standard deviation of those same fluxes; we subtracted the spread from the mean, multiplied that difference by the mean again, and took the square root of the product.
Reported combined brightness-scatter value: 9.0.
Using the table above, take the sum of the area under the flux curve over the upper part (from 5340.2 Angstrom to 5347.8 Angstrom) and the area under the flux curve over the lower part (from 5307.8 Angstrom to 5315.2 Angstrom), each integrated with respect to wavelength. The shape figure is 141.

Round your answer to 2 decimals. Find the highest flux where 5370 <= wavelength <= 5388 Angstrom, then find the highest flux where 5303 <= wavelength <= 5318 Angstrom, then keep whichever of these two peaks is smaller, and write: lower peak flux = 9.31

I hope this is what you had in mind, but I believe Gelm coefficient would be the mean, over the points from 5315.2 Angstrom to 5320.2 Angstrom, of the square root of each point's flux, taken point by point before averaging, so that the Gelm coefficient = 2.92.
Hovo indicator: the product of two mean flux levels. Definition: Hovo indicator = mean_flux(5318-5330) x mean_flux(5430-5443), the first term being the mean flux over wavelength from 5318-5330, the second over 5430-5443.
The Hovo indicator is 82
